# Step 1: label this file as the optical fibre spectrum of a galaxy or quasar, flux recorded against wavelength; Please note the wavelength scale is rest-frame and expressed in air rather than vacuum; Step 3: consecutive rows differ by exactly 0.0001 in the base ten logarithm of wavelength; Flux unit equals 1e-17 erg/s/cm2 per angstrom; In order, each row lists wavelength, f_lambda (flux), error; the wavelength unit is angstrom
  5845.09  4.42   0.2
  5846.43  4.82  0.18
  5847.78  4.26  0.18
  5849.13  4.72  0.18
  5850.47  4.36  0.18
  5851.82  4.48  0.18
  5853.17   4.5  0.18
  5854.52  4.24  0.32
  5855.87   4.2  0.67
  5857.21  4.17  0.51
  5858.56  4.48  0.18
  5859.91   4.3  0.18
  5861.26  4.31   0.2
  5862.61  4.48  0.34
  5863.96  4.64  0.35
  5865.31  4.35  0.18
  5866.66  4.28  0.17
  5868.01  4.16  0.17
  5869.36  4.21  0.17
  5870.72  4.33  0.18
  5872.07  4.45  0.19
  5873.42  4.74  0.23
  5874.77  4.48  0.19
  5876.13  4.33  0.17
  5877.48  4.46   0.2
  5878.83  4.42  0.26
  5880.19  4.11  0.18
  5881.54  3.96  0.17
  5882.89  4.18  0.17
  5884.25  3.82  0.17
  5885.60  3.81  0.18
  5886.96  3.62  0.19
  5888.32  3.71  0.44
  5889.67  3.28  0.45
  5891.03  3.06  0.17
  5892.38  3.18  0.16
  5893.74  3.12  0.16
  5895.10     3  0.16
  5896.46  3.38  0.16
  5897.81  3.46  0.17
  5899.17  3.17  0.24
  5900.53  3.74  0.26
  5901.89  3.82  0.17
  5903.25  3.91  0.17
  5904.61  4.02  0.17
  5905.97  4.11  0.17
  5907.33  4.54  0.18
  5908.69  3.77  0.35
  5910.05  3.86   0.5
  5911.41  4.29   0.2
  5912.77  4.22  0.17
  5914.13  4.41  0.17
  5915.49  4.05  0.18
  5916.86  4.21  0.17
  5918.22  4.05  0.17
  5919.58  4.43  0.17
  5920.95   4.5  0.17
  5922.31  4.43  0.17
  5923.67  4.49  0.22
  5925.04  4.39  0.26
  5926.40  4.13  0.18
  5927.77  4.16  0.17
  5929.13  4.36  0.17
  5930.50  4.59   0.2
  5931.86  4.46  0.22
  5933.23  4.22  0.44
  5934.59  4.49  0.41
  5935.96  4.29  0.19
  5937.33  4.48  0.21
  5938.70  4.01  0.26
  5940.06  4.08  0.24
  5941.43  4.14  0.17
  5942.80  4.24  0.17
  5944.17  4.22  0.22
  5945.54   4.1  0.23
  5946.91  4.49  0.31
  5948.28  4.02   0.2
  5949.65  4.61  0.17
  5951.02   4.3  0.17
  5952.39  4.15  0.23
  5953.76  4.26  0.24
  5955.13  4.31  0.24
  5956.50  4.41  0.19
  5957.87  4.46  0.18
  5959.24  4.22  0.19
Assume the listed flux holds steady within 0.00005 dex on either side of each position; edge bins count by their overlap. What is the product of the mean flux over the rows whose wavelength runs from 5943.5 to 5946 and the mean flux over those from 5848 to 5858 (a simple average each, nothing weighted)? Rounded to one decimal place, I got 18.2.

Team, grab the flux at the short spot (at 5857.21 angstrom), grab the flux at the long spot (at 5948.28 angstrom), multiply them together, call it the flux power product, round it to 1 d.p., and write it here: 16.8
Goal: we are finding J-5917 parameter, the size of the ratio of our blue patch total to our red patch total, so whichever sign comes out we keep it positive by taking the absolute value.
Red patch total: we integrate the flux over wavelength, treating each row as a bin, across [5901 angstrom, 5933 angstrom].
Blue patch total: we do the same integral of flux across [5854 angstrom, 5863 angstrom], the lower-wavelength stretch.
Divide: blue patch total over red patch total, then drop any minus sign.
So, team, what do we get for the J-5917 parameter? 0.3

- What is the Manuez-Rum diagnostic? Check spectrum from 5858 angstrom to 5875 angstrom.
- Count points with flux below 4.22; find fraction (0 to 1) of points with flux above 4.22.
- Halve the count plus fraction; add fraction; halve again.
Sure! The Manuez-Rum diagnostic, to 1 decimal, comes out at 1.1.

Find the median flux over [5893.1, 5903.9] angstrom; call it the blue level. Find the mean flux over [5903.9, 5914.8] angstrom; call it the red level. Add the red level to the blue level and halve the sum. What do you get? 3.79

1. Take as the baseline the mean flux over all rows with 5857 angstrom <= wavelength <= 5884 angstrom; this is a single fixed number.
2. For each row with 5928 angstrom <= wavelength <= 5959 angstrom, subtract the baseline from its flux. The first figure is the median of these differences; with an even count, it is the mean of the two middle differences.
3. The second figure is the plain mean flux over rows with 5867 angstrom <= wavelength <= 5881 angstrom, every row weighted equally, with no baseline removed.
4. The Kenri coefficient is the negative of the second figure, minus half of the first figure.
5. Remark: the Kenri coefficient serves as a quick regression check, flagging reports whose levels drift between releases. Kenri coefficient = -4.3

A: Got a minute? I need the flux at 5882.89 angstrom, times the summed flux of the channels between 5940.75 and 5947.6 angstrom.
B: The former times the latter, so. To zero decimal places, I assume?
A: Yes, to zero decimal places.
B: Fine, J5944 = 89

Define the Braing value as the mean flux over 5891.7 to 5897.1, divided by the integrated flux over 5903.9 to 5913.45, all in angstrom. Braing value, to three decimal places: 0.081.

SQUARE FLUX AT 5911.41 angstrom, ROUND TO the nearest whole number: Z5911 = 18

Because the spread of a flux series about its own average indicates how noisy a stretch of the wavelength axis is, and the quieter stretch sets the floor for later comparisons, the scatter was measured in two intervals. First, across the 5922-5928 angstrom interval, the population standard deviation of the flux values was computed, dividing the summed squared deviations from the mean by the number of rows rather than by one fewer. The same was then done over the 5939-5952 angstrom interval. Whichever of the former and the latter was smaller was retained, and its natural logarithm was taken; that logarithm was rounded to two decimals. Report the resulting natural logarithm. -1.92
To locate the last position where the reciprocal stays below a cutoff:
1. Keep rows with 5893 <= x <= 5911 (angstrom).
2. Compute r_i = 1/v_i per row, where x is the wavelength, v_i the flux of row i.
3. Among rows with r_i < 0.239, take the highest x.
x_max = 5907.33 angstrom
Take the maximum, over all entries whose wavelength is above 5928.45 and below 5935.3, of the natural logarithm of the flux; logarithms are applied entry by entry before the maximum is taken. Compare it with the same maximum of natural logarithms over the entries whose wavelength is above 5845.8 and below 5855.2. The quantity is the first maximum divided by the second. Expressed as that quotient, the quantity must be 0.97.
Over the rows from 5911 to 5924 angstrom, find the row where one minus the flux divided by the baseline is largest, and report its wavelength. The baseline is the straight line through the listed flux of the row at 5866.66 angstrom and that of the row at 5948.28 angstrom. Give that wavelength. 5915.49 angstrom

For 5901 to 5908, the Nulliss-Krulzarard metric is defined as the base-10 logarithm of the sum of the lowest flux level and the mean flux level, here 0.90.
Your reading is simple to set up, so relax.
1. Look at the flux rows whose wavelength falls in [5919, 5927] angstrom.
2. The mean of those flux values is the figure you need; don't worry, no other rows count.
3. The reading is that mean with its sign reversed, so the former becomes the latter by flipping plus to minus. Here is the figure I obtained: -4.40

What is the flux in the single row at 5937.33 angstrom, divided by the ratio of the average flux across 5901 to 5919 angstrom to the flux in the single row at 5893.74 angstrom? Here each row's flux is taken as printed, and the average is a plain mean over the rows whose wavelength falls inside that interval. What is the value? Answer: 3.4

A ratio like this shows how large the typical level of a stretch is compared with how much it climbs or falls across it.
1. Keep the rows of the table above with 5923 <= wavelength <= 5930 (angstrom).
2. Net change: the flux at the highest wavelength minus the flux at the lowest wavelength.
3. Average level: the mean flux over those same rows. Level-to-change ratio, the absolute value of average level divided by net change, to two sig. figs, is 33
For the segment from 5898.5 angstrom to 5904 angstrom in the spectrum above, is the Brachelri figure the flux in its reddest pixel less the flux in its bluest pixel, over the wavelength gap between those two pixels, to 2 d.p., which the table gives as 0.18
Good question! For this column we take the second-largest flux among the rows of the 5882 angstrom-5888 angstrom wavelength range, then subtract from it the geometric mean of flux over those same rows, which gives -0.032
